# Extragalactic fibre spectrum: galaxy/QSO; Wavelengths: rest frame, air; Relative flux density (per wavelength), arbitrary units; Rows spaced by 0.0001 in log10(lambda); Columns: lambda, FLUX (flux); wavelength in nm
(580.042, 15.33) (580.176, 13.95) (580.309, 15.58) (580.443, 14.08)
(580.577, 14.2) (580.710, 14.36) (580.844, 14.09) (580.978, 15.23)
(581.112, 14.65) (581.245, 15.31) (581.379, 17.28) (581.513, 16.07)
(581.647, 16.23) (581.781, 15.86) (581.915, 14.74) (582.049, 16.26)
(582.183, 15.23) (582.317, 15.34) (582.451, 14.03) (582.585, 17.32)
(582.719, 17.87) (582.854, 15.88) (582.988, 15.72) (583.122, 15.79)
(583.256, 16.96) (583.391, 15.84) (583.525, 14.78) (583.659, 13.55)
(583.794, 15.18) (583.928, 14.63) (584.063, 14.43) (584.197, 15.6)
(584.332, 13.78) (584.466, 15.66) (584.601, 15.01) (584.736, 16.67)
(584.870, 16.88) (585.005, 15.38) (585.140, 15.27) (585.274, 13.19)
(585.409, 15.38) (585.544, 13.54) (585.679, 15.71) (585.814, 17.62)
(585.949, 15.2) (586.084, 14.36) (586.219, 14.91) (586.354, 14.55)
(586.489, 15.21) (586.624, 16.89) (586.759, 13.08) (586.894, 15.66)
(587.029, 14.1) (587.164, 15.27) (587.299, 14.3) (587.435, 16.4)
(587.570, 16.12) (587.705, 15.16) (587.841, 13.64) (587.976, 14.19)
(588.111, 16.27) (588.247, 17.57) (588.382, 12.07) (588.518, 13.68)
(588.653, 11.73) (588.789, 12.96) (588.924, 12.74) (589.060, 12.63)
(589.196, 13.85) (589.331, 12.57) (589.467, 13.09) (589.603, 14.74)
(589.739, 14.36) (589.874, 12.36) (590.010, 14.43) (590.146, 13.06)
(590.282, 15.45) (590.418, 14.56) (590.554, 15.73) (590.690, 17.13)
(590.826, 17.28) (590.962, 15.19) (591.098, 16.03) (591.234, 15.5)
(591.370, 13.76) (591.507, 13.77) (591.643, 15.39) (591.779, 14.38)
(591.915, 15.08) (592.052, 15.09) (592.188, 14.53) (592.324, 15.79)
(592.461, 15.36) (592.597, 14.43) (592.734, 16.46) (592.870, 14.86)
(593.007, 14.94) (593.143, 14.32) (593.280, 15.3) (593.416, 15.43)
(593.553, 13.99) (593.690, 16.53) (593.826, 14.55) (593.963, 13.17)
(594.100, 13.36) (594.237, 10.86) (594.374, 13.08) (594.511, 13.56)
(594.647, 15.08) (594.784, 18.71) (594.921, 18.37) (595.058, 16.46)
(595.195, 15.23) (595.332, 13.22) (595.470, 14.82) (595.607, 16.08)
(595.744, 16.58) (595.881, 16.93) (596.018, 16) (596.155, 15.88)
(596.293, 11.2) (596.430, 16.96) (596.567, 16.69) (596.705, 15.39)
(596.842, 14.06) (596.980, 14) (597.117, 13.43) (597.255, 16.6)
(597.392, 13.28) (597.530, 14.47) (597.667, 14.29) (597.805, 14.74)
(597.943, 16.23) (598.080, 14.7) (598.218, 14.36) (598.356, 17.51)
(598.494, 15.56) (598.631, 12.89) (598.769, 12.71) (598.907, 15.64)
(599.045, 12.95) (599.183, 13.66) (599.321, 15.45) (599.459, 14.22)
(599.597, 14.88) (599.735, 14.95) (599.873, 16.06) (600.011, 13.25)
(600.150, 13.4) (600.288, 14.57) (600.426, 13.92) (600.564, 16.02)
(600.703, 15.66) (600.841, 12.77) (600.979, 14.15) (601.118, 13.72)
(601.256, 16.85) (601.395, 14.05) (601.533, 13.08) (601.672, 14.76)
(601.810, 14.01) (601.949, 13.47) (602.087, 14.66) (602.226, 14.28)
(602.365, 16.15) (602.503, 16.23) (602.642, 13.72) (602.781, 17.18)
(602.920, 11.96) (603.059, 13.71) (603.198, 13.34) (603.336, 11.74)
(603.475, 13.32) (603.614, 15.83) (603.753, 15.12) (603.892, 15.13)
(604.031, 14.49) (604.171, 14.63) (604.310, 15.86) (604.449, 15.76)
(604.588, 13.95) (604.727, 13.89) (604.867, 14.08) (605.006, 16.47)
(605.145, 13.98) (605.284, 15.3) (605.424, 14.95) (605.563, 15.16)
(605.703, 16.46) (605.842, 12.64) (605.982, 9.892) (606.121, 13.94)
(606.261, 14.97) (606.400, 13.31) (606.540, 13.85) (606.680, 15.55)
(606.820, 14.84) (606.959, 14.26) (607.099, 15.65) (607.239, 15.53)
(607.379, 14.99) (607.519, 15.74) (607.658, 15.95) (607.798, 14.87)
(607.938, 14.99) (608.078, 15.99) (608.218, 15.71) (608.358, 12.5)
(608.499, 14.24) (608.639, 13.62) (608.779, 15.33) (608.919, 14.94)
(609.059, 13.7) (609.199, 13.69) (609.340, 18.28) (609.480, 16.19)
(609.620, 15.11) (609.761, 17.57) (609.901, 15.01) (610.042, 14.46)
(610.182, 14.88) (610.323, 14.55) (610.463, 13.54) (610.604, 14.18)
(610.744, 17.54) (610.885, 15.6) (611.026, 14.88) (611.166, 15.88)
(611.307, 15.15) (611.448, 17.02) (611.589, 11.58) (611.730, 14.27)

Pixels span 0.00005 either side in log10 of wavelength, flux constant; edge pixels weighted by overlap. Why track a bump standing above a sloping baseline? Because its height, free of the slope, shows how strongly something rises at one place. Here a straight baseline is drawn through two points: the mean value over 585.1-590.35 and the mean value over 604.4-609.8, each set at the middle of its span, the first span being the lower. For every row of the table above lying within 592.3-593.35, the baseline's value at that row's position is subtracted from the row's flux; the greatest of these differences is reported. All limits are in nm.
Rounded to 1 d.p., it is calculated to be 1.9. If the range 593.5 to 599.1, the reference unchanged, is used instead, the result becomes 4.1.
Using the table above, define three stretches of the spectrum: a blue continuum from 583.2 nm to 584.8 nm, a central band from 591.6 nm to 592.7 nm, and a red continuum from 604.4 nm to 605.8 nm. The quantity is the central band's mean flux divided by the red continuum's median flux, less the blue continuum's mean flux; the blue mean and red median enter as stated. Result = -14.2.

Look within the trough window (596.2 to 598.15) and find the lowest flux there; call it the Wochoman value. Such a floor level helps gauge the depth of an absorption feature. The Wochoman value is 11.2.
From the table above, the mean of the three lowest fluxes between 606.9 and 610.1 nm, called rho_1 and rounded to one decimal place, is 13.3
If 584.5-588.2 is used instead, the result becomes 13.3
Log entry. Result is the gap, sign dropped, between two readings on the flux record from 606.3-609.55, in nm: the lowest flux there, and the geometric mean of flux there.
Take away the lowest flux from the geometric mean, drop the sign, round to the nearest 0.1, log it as 2.4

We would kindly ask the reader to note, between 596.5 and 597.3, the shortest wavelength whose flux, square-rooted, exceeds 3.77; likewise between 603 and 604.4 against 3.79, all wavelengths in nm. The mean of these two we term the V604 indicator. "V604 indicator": 600.09 nm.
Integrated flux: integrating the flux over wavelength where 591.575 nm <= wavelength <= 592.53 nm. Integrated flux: 14.4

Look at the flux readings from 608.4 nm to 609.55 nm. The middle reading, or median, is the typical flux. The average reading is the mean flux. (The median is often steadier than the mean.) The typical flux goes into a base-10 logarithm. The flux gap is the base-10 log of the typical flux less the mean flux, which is -13.8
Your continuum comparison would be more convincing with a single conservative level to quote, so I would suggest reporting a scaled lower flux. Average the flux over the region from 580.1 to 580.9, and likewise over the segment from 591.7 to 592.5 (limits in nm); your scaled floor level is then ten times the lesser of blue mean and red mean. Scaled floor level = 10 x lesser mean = 144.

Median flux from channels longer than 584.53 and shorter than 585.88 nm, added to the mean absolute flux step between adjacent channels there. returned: 16.9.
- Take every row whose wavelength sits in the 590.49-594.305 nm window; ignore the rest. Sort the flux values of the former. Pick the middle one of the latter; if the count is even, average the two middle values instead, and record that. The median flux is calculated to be 15.1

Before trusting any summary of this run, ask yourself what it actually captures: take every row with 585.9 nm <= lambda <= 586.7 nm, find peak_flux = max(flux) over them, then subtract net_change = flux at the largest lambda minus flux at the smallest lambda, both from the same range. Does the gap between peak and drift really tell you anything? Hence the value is 15.2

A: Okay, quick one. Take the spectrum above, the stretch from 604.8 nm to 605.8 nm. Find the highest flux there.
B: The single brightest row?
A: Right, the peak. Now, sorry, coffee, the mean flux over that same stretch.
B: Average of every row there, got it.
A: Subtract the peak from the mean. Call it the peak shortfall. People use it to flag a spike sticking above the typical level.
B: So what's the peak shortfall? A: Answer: -1.3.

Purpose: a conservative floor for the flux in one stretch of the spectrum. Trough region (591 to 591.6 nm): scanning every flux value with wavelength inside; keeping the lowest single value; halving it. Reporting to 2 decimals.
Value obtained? 6.88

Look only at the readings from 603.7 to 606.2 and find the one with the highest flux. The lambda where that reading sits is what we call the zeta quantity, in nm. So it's 605.006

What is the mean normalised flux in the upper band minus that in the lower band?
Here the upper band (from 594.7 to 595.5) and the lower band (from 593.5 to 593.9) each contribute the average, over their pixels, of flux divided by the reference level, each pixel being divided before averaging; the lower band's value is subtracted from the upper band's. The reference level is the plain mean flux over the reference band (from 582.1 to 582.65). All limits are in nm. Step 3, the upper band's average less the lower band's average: 0.07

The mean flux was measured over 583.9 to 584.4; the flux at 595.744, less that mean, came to 2.0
